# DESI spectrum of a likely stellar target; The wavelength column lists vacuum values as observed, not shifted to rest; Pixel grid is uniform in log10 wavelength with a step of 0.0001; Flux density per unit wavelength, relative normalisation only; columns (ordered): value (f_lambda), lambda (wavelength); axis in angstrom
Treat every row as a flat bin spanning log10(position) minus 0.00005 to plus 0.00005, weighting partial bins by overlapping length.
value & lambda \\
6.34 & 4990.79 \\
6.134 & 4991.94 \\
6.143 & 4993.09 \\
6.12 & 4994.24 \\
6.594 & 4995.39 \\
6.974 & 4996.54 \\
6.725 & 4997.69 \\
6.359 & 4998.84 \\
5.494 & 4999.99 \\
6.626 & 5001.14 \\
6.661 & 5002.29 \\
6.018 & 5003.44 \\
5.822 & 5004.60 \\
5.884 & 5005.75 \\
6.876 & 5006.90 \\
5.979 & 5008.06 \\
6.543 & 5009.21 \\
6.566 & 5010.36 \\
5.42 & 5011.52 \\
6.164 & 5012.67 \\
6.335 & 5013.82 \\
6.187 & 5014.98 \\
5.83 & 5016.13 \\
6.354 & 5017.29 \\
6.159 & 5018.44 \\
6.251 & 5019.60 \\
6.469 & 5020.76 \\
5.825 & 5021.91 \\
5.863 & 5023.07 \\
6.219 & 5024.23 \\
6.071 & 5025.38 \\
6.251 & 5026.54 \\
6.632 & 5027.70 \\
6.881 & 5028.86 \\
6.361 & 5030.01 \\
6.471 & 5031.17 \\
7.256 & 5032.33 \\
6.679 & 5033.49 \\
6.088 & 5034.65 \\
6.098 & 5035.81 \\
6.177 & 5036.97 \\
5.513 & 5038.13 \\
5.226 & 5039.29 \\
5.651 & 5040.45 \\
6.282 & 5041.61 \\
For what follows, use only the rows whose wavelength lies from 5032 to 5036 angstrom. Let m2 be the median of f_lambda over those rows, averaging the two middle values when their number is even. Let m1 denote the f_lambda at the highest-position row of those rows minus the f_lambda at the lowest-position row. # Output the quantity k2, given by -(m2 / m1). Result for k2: 6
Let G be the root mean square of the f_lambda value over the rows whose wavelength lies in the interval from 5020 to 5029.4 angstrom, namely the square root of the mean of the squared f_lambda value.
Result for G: 6.286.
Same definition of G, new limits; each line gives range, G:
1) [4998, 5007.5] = 6.234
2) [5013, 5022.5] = 6.180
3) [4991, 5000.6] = 6.332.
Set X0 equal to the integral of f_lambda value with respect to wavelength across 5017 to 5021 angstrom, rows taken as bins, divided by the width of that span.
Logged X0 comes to 6.29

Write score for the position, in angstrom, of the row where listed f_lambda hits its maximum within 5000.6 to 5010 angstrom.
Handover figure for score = 5006.90 angstrom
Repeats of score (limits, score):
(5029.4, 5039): 5032.33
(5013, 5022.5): 5020.76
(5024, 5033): 5032.33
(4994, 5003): 4996.54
